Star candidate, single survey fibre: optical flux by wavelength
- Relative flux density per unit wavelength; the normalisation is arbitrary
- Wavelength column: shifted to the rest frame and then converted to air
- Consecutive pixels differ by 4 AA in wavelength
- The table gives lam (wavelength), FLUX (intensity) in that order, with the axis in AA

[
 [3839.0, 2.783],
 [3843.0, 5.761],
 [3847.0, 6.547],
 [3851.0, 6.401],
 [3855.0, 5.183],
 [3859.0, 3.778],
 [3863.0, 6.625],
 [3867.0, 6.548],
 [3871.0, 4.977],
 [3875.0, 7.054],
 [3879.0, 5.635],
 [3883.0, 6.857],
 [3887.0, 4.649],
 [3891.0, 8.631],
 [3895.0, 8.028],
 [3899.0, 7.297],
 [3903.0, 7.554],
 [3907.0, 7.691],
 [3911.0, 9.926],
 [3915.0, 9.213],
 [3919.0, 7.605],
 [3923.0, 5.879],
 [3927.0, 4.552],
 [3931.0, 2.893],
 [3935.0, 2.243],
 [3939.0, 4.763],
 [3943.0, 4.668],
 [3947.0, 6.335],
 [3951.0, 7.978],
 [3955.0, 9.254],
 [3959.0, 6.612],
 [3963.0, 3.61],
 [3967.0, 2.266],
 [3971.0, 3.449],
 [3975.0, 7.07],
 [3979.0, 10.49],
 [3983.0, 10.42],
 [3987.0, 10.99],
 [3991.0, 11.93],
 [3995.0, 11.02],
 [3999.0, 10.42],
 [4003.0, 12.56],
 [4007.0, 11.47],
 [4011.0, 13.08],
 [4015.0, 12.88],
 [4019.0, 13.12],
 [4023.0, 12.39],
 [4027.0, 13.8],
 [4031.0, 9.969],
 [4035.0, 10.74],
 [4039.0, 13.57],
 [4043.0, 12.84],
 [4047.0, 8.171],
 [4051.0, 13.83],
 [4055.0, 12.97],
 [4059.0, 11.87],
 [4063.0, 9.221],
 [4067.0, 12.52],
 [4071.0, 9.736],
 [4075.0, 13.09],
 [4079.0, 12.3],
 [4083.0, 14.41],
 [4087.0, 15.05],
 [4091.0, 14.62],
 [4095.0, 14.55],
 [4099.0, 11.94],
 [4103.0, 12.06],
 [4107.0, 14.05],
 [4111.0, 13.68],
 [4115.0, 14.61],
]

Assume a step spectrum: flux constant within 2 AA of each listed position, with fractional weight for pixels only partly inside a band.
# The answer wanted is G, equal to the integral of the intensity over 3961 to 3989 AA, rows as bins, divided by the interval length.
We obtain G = 7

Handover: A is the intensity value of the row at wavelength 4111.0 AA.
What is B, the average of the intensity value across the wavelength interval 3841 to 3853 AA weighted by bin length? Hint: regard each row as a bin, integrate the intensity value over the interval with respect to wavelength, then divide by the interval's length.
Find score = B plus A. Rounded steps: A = 13.68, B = 6.2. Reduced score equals 20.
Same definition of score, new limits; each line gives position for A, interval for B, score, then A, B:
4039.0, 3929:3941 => 17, 13.57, 3.3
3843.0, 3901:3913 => 14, 5.761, 8.4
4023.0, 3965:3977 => 17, 12.39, 4.3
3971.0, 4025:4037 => 15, 3.449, 11.5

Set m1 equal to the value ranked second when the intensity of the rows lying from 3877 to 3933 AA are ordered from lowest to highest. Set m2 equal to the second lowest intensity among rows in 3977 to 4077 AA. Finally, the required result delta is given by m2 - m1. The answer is 4.67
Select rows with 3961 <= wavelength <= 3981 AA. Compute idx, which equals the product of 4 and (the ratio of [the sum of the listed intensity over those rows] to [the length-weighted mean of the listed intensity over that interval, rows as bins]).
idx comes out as 20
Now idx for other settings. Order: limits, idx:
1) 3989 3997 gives 8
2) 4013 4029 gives 16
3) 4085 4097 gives 12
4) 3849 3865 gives 16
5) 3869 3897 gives 28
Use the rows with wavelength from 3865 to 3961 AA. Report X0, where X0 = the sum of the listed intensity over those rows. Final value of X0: 157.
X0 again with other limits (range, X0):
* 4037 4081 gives 130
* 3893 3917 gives 50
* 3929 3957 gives 38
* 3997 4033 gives 110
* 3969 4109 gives 413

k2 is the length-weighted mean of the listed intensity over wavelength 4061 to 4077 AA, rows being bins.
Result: 11.1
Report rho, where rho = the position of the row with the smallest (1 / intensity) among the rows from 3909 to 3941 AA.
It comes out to 3911.0 AA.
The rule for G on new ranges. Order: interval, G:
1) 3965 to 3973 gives 3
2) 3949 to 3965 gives 7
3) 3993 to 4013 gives 12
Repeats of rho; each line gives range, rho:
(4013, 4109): 4087.0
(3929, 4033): 4027.0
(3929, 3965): 3955.0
